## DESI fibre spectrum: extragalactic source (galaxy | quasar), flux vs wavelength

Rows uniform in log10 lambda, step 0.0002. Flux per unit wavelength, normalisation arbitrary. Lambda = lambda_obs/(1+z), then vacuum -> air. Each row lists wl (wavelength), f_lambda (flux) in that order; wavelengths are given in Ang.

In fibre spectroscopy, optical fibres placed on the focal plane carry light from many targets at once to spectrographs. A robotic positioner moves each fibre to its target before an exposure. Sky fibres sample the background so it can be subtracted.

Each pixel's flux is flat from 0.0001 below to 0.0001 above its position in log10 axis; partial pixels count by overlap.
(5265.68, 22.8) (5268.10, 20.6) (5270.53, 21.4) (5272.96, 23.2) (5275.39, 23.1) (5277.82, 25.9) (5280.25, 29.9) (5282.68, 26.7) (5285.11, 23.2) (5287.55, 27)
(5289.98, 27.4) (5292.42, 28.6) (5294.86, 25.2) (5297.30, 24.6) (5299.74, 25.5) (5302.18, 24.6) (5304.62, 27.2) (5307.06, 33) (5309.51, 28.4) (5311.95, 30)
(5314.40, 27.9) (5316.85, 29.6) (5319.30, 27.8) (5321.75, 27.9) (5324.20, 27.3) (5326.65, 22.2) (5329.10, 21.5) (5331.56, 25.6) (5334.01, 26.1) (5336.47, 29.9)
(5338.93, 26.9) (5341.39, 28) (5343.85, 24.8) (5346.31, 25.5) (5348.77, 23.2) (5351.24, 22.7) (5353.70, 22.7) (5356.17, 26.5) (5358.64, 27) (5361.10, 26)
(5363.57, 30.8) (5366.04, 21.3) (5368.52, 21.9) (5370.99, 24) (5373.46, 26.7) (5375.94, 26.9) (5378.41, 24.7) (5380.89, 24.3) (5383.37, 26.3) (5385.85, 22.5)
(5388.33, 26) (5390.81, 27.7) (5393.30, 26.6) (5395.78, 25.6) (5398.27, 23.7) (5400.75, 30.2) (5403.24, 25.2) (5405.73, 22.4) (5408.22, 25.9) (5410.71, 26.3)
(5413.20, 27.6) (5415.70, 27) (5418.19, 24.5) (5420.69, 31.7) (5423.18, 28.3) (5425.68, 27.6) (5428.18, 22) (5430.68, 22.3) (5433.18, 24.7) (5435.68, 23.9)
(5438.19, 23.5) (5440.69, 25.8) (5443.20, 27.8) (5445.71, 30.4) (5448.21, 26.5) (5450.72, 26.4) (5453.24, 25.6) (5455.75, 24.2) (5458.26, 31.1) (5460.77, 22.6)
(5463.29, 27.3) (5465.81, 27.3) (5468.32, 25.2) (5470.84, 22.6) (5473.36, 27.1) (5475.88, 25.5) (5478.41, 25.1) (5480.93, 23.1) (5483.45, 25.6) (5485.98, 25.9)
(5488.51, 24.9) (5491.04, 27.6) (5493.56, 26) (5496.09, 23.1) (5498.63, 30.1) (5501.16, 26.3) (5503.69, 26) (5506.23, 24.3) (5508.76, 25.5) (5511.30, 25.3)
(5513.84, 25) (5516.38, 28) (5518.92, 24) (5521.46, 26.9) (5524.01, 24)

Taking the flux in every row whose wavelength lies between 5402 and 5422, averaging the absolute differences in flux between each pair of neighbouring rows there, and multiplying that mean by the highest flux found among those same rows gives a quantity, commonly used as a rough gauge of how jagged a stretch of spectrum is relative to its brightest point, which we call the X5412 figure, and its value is 83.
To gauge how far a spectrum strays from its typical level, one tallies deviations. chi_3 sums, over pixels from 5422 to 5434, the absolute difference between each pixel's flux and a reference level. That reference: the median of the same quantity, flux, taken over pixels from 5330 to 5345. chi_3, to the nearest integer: 13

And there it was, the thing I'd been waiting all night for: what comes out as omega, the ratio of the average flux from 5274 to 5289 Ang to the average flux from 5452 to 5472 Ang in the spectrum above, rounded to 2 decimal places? 1.01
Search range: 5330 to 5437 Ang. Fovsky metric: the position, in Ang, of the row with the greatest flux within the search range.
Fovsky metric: 5420.69 Ang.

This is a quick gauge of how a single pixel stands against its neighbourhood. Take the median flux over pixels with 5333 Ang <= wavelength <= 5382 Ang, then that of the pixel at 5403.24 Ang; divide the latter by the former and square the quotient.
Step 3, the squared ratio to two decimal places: 0.96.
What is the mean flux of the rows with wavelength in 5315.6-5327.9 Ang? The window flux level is 27.0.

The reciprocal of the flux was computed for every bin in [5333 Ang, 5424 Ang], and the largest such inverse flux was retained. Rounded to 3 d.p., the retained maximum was 0.047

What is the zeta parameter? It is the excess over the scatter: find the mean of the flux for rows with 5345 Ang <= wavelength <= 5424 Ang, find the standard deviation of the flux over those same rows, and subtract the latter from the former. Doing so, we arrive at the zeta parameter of 23.2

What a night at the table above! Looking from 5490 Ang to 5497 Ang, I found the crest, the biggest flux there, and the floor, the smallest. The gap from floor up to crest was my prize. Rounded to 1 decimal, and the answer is 4.5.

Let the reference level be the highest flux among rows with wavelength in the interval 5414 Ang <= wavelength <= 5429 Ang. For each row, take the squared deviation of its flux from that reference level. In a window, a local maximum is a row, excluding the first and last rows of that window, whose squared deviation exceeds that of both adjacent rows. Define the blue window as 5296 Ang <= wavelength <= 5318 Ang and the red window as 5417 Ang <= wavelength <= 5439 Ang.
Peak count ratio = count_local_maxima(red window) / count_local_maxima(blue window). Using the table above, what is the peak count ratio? 0.33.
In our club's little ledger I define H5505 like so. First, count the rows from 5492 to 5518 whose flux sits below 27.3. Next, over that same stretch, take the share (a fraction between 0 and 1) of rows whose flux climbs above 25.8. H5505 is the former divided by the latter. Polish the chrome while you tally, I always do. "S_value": 16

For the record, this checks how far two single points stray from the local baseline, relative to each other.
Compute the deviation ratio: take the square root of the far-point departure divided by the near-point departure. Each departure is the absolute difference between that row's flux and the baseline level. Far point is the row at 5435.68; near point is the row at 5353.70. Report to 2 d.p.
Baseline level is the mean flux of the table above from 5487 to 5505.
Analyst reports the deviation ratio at 0.82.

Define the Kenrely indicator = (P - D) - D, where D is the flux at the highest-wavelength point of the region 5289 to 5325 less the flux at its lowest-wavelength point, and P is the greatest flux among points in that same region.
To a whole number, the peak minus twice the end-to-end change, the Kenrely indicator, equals 33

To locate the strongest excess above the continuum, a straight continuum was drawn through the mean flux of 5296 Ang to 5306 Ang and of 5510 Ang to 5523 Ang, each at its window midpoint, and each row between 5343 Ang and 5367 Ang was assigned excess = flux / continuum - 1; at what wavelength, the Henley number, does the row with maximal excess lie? 5363.57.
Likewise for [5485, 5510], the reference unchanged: 5498.63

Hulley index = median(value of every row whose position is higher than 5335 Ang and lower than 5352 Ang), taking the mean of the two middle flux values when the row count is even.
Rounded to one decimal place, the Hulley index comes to 25.5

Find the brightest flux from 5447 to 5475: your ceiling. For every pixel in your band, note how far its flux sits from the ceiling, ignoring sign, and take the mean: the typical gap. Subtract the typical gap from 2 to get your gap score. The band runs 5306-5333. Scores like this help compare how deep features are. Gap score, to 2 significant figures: -2.1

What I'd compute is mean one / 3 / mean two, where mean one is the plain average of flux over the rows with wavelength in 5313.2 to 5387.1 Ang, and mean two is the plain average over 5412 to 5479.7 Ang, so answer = 0.328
